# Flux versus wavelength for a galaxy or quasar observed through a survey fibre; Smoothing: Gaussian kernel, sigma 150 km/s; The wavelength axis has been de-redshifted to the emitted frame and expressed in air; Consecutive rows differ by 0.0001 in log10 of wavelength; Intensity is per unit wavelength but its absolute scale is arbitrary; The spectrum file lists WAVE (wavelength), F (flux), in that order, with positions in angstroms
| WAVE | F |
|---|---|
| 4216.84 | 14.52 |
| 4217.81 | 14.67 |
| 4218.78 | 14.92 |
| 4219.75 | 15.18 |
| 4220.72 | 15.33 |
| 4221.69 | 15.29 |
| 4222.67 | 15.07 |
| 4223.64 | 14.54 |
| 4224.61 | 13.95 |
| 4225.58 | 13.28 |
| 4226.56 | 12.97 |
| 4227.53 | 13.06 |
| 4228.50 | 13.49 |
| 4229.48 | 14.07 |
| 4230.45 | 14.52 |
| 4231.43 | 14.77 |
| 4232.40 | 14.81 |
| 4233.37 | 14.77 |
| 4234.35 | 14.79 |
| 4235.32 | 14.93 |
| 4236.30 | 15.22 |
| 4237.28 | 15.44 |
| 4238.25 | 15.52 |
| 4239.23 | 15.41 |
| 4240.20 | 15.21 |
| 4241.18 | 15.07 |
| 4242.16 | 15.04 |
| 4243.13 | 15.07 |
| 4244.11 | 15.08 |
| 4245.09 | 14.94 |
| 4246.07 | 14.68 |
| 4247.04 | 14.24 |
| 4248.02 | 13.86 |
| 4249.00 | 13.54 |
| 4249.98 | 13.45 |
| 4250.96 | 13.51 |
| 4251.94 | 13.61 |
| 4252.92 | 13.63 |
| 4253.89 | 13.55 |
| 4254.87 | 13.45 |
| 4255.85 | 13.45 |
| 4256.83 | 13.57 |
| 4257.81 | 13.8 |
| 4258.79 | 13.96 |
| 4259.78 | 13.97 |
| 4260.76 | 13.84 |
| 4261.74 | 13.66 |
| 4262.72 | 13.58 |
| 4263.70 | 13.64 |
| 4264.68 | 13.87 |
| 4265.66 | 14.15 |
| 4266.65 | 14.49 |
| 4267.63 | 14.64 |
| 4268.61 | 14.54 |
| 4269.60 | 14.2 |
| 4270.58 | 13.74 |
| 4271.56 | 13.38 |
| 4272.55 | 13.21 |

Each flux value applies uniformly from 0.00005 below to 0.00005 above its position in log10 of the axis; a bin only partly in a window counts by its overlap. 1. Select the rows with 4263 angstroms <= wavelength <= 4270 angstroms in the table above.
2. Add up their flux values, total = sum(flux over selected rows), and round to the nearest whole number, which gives 100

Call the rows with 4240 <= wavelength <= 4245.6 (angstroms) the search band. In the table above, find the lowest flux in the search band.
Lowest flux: 14.94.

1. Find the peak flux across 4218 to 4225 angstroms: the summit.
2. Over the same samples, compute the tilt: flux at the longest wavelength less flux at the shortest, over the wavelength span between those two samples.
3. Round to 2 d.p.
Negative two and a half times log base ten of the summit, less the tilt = -2.80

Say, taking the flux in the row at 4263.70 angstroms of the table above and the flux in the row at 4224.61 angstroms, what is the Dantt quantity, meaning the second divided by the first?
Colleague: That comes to 1.02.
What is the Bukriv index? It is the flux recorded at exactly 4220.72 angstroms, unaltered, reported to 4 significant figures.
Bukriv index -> 15.33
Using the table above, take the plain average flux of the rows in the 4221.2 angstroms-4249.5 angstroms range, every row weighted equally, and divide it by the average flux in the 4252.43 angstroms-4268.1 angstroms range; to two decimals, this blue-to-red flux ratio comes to 1.05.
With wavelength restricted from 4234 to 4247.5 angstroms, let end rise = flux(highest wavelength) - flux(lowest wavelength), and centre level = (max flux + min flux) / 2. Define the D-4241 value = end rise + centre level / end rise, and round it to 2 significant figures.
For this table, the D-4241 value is -28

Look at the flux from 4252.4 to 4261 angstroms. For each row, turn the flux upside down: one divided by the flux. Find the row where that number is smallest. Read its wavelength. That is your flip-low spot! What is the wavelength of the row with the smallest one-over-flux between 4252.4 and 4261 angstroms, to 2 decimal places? 4259.78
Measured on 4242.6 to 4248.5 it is 4244.11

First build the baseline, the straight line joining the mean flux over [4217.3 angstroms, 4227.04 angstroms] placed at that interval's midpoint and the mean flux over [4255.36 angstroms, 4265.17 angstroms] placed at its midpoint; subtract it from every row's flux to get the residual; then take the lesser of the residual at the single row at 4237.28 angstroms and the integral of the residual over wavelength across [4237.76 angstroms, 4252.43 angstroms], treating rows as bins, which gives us 1.2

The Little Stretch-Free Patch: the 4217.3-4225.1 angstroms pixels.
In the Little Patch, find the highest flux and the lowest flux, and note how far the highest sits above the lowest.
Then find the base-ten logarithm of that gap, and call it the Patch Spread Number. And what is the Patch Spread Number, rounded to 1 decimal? 0.1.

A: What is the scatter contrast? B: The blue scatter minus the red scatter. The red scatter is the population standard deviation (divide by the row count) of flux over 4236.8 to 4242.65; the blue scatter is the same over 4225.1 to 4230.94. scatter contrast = 0.4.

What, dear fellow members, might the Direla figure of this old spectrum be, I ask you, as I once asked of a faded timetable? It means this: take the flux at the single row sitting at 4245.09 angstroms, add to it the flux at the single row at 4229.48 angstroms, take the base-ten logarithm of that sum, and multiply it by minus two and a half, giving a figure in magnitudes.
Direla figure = -3.66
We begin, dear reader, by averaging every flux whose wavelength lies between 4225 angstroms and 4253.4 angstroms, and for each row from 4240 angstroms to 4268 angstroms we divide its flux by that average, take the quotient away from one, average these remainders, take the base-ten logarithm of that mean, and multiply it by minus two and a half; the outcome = 4.1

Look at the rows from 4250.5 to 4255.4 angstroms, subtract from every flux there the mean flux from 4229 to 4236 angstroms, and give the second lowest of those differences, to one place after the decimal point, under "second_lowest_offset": -1.2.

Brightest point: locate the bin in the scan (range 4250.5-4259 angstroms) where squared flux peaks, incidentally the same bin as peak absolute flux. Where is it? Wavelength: 4258.79 angstroms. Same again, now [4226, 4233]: 4232.40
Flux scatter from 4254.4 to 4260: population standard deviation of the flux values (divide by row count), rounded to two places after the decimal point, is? 0.22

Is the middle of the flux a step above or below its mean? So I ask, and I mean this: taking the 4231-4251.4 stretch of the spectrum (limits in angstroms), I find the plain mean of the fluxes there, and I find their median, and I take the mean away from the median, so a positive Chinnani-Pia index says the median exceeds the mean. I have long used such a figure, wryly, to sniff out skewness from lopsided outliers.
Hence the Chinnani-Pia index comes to 0.20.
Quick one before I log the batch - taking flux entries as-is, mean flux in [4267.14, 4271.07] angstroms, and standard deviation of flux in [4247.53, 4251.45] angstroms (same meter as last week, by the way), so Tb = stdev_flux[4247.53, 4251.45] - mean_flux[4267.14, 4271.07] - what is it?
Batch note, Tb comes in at -14.1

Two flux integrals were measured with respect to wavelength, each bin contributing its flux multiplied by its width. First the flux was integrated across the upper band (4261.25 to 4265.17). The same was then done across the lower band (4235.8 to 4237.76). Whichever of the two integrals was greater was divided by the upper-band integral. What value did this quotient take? 1.00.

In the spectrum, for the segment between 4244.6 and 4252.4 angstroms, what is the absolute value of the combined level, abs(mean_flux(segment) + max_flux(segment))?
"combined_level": 28.9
